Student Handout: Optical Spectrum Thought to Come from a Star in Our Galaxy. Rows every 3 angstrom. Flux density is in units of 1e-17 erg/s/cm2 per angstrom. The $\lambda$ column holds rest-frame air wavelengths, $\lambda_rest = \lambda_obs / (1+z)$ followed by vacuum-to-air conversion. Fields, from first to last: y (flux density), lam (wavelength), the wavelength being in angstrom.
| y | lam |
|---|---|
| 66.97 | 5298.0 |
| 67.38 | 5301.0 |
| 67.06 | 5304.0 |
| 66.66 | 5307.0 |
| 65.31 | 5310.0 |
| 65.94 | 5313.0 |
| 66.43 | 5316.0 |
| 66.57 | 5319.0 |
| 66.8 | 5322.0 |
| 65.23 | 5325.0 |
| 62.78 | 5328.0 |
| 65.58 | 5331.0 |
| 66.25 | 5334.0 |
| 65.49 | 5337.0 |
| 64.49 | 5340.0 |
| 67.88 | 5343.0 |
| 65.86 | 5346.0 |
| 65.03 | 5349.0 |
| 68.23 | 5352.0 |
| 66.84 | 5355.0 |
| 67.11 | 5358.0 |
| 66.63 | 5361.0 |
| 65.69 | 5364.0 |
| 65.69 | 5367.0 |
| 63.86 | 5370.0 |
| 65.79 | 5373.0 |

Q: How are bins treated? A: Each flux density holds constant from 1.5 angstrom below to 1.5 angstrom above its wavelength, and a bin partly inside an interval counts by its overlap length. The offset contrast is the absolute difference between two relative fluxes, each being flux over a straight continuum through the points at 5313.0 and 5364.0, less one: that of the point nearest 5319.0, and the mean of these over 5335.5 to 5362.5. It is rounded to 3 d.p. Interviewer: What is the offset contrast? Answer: 0.000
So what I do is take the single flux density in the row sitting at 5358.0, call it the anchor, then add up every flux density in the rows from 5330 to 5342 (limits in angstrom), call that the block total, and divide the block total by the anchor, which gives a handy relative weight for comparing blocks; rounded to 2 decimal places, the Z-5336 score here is 3.90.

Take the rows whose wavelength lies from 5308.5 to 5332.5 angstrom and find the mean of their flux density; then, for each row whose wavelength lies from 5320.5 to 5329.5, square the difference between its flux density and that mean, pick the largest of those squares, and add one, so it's 8.8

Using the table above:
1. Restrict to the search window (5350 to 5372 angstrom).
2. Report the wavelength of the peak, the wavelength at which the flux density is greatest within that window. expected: 5352.0 angstrom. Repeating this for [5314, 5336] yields 5322.0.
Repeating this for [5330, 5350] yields 5343.0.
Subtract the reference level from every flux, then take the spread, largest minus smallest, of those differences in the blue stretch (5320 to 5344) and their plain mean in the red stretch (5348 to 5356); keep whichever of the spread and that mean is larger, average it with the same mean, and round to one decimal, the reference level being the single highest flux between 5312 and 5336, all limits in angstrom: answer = 2.5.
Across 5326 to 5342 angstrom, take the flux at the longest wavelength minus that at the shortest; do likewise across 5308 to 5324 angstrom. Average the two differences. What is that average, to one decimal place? 1.6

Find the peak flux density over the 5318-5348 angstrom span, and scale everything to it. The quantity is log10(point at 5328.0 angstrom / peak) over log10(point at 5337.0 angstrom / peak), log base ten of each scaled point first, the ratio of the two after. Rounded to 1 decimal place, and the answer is 2.2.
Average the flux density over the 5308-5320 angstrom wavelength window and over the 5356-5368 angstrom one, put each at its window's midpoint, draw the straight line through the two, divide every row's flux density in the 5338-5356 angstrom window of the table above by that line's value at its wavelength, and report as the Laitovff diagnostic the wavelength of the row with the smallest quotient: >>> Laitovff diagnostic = 5340.0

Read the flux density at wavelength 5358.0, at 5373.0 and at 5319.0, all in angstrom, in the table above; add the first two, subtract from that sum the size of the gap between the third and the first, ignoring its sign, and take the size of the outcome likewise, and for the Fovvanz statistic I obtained 132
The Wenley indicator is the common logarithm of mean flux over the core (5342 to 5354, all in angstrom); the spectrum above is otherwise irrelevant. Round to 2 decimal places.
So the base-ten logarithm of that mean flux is 1.82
